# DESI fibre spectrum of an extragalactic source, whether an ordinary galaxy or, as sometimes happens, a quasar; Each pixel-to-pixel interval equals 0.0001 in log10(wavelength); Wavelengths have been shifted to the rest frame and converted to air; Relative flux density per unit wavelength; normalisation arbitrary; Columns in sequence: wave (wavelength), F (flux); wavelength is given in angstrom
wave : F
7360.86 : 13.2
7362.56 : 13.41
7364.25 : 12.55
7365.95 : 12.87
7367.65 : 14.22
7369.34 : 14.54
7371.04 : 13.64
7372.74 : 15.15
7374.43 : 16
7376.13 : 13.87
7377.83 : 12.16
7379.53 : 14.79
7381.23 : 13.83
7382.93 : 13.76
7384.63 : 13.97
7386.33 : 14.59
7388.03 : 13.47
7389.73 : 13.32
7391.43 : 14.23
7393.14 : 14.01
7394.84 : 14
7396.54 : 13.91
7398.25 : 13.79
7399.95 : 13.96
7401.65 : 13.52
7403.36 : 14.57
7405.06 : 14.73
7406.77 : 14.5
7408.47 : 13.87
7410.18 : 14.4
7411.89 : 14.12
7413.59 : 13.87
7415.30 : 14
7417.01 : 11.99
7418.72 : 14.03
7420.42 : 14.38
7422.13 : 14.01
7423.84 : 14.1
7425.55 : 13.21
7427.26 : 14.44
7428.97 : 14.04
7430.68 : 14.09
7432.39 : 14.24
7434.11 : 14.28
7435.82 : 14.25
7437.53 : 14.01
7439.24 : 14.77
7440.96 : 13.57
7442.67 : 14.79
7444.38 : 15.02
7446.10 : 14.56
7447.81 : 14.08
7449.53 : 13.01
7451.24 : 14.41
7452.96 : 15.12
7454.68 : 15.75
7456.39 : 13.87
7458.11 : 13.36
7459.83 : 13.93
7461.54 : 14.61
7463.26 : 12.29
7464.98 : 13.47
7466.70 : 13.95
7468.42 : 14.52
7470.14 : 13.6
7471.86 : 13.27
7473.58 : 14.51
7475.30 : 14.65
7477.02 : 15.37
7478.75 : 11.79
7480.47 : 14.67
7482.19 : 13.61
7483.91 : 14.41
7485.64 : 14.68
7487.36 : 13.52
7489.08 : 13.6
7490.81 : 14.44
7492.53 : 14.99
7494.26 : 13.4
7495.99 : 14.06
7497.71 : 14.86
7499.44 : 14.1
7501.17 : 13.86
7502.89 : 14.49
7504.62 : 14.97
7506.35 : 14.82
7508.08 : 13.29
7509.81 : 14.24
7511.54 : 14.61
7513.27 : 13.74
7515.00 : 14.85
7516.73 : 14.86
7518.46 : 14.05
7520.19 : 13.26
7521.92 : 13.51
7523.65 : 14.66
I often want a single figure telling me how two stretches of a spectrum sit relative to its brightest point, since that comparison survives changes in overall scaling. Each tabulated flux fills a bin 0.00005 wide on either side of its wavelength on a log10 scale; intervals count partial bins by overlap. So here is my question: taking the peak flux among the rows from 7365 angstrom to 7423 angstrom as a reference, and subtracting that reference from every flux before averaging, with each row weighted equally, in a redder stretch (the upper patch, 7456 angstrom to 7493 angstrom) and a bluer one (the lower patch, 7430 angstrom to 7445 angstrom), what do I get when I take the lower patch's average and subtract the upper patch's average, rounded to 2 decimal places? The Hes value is 0.38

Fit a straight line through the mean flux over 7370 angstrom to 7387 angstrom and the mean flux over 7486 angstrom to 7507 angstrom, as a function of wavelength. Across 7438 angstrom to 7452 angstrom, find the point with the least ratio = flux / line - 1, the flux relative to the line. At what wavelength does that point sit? 7449.53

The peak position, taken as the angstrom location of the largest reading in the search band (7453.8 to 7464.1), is 7454.68 angstrom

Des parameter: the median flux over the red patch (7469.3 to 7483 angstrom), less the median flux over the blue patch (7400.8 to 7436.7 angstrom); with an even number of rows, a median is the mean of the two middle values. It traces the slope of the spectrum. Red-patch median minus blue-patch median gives 0.0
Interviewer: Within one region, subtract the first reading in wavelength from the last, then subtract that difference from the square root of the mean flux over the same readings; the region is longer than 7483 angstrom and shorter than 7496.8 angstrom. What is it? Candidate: 4.1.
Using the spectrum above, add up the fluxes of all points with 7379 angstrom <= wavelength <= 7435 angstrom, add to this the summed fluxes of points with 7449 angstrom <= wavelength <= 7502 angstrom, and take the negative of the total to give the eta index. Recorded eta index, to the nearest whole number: -898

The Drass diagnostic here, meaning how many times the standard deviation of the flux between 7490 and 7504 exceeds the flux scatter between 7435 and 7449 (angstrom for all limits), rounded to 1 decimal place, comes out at 1.1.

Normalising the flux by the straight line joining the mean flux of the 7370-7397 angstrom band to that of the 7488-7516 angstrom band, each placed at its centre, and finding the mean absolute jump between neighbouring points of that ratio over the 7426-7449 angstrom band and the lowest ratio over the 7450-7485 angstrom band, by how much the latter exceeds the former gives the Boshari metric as 0.798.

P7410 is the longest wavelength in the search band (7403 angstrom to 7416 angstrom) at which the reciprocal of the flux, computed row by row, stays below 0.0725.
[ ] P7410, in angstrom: 7415.30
